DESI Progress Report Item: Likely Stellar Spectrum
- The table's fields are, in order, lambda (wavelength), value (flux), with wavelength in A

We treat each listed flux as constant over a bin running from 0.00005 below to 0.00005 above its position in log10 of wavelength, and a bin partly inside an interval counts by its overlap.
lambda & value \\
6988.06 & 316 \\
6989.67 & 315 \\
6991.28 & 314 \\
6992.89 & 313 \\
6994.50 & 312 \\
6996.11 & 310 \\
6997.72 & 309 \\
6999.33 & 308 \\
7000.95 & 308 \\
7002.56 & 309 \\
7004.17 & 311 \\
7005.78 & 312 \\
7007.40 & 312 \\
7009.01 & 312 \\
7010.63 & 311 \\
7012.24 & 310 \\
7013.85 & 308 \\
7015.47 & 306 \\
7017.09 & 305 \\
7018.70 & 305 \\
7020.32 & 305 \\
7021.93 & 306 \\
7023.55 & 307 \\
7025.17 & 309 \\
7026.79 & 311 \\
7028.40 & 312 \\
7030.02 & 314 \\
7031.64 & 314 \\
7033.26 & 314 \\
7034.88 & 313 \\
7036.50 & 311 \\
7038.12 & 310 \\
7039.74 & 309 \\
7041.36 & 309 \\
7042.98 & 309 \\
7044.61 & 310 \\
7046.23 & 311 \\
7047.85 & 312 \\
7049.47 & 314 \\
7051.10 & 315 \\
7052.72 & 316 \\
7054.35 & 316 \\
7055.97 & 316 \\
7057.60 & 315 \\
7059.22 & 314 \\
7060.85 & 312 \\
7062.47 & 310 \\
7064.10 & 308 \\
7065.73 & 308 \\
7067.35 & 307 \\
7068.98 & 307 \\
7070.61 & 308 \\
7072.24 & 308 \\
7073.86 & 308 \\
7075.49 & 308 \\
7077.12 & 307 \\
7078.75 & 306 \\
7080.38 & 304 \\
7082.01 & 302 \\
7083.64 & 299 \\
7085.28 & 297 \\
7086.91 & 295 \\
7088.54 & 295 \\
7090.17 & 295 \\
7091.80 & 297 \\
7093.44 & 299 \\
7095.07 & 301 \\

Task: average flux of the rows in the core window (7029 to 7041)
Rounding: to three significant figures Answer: 312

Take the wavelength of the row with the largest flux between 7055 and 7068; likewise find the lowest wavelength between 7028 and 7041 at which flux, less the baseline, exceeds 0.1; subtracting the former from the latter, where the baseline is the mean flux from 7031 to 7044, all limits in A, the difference -27.6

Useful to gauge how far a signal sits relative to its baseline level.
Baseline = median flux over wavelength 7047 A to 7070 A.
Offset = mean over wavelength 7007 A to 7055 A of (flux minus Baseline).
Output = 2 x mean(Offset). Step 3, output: -5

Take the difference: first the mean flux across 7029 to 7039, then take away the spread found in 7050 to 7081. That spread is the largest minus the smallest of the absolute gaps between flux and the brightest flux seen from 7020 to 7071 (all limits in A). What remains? 301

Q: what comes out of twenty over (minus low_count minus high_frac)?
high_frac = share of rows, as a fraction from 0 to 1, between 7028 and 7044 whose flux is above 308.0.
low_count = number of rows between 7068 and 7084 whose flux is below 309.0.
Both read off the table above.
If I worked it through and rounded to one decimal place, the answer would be -1.8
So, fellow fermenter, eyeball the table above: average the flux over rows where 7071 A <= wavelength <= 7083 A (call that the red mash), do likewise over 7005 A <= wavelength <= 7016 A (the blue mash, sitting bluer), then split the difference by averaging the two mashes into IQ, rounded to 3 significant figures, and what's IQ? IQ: 308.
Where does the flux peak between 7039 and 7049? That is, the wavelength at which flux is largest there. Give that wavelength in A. 7047.85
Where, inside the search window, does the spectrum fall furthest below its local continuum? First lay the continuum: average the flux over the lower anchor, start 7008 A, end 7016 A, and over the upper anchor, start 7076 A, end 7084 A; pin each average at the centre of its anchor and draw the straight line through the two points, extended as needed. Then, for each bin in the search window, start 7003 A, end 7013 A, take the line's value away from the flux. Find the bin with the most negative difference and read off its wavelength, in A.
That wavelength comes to 7012.24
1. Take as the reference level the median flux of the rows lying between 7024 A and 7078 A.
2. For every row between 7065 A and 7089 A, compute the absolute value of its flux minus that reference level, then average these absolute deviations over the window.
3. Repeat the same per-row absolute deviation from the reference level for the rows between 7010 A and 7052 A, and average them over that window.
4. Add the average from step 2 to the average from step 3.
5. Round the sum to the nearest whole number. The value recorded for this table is 10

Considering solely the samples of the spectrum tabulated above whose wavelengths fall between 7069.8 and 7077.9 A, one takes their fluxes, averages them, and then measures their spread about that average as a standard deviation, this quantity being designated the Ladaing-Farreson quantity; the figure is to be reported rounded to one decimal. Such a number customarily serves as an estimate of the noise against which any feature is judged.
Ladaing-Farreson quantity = 0.4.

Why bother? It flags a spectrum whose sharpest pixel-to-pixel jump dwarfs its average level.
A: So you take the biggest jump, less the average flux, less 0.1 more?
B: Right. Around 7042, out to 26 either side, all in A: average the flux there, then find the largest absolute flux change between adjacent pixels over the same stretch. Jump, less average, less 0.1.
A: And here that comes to -308.9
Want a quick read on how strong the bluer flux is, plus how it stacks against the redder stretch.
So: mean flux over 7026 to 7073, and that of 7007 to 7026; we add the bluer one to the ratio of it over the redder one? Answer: 309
